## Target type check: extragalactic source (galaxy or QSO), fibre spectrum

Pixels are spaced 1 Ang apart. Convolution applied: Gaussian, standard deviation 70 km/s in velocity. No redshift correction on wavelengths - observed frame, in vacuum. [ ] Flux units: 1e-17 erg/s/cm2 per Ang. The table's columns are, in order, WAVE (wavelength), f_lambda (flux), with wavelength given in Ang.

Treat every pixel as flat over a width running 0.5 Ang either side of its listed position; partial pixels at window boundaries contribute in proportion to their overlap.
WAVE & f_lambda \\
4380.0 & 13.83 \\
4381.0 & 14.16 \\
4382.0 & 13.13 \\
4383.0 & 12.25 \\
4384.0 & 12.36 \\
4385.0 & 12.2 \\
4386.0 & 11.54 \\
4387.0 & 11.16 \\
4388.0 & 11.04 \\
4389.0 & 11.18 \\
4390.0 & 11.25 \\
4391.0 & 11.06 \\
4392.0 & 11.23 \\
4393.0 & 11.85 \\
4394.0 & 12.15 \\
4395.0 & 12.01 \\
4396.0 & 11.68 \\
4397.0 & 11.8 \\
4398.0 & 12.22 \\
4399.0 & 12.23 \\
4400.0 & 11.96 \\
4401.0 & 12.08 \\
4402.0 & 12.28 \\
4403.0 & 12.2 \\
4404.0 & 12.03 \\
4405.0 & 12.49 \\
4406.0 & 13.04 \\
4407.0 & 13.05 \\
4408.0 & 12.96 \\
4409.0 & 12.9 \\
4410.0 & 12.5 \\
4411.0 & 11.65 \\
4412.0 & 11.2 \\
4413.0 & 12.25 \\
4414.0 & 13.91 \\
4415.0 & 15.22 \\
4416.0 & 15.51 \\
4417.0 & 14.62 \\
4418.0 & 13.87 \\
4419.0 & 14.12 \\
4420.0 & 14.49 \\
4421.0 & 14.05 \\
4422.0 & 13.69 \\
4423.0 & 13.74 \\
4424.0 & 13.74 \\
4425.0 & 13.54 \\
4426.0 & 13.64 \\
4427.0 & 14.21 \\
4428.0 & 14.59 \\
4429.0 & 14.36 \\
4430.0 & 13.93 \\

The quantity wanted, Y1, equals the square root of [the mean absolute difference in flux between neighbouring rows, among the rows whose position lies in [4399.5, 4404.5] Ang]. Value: 0.38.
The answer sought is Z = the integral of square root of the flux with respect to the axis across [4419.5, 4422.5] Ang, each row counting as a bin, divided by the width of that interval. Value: 3.75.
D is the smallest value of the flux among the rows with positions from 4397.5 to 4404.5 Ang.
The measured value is 11.96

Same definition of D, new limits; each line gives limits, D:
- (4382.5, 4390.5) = 11.04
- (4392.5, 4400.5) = 11.68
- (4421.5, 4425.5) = 13.54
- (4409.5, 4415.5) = 11.2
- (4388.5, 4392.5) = 11.06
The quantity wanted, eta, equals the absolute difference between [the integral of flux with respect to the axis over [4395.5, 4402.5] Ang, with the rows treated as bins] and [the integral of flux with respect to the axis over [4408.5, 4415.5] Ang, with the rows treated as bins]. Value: 5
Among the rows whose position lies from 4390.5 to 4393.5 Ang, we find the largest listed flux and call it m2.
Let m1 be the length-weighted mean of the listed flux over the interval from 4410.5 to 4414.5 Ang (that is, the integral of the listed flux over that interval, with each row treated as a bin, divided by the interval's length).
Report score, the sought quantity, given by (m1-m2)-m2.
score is -11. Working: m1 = 12.3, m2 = 11.85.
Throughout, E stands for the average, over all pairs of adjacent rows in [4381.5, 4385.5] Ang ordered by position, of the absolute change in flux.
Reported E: 0.38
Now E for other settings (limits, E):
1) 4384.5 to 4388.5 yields 0.39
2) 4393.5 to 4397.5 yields 0.20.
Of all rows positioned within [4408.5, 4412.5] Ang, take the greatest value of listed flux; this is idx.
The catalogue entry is 12.9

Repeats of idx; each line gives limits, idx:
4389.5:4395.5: 12.15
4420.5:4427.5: 14.21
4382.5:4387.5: 12.36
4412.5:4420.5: 15.51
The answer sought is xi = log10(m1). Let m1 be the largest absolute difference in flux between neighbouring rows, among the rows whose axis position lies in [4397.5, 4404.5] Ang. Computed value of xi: -0.57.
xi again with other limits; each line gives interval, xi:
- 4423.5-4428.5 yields -0.24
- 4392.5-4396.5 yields -0.48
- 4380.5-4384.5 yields 0.01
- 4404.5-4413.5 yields 0.02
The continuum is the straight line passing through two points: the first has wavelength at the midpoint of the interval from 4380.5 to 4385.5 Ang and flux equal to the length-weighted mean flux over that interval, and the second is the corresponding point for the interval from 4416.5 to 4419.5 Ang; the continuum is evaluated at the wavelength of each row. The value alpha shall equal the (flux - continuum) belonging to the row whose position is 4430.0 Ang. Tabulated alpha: -0.75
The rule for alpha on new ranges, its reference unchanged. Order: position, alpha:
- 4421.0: -0.27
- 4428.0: -0.01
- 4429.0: -0.28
